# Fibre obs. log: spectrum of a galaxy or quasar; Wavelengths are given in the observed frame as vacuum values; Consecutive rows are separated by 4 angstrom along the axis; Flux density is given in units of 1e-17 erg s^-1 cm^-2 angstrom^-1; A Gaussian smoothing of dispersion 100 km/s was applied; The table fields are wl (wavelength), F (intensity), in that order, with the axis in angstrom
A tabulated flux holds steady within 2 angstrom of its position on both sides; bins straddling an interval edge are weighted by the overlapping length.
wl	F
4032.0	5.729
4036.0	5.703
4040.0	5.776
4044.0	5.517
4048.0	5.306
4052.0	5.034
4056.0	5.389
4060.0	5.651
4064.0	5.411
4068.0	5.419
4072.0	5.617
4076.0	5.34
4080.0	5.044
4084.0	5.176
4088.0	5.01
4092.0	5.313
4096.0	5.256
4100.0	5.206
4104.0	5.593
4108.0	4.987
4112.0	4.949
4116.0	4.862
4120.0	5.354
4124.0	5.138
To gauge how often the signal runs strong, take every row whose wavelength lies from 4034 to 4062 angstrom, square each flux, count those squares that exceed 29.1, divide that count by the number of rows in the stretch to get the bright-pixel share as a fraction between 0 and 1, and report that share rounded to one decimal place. 0.6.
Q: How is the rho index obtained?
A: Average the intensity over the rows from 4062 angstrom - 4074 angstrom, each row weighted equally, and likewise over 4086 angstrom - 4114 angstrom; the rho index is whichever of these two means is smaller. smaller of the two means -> 5.19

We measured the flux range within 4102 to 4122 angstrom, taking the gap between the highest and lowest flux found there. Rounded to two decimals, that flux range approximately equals 0.73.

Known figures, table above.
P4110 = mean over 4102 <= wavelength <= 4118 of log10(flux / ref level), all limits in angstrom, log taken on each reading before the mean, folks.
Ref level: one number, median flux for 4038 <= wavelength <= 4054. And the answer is -0.027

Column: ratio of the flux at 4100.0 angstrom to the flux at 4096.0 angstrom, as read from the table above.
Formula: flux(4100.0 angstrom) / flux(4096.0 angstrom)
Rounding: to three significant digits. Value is 0.990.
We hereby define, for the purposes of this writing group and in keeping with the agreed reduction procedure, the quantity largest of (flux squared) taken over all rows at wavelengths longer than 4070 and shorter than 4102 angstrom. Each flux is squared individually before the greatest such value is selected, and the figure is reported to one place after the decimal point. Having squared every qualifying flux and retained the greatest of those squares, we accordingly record 31.6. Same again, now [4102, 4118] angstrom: 31.3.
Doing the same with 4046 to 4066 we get 31.9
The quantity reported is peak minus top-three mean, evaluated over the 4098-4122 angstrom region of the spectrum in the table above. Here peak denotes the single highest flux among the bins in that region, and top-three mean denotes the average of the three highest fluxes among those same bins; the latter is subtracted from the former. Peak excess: 0.21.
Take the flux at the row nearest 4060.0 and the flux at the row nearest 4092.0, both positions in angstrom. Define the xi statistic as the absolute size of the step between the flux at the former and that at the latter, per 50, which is 0.0068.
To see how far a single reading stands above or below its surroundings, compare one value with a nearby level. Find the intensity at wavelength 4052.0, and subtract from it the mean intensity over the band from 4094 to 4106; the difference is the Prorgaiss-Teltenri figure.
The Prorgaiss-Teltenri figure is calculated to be -0.32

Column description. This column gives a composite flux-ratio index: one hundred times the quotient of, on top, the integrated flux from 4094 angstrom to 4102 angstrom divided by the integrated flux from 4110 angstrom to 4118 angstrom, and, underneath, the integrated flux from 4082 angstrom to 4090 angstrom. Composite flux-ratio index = 2.62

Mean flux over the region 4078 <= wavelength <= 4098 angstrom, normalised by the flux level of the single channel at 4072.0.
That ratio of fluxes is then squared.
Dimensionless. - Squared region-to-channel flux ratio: 0.84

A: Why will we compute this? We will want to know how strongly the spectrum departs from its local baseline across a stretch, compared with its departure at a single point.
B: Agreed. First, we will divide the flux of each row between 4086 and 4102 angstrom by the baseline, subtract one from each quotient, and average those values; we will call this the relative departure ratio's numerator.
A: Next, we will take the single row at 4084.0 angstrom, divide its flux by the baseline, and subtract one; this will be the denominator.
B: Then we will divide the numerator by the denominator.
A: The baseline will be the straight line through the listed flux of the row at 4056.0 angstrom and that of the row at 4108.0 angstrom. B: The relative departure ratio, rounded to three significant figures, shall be 29.8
